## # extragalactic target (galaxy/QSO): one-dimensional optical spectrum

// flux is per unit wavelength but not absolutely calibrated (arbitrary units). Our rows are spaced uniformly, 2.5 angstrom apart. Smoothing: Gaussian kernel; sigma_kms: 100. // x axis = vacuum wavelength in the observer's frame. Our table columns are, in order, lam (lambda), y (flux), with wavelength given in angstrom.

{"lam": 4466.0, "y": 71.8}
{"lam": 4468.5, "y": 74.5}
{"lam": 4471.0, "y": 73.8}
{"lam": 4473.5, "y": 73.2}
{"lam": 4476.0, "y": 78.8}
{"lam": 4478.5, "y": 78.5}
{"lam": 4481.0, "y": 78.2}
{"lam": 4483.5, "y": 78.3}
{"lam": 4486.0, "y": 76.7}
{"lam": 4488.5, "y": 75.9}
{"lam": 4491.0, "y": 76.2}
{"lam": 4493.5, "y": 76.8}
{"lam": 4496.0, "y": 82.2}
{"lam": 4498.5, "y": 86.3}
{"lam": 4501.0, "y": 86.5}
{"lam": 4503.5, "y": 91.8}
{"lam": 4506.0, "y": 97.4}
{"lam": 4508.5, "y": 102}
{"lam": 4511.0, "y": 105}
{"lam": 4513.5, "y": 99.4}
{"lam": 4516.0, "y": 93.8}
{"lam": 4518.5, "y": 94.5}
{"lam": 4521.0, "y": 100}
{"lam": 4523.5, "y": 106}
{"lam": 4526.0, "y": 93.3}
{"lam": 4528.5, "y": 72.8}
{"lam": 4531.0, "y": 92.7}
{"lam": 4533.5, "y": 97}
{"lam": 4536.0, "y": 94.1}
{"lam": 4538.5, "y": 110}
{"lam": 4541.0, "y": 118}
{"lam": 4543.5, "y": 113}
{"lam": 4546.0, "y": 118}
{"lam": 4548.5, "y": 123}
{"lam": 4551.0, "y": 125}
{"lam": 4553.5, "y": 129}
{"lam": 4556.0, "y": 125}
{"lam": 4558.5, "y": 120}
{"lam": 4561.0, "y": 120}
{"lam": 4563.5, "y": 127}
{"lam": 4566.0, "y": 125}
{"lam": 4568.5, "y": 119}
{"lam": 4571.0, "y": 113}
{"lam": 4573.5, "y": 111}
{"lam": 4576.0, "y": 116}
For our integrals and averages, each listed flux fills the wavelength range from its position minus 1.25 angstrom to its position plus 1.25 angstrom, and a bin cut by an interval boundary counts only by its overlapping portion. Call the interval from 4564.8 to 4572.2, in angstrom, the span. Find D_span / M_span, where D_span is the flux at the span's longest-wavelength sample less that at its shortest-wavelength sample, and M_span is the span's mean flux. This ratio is -0.10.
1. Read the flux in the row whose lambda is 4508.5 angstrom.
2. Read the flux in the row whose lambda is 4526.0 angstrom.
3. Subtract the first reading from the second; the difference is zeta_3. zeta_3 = -9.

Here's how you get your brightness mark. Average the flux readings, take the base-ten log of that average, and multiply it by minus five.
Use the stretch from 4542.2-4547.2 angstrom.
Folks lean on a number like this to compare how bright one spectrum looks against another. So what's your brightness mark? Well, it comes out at -10.3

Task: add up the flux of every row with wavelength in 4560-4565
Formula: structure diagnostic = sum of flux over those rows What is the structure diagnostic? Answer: 247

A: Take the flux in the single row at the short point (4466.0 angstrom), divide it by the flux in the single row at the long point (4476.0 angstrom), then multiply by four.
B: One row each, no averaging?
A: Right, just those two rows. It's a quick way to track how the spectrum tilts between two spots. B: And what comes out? 3.64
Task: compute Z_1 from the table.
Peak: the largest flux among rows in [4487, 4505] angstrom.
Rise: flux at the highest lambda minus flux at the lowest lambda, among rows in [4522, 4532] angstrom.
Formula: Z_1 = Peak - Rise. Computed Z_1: 105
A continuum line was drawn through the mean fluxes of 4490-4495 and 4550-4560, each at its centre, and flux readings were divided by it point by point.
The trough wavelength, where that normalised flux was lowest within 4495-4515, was 4496.0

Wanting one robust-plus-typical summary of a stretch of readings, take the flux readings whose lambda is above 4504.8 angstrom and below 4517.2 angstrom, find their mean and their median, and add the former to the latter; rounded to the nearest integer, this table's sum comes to 199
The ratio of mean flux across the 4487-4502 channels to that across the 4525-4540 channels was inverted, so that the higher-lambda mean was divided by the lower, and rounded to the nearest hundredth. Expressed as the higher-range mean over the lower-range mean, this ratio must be 1.16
